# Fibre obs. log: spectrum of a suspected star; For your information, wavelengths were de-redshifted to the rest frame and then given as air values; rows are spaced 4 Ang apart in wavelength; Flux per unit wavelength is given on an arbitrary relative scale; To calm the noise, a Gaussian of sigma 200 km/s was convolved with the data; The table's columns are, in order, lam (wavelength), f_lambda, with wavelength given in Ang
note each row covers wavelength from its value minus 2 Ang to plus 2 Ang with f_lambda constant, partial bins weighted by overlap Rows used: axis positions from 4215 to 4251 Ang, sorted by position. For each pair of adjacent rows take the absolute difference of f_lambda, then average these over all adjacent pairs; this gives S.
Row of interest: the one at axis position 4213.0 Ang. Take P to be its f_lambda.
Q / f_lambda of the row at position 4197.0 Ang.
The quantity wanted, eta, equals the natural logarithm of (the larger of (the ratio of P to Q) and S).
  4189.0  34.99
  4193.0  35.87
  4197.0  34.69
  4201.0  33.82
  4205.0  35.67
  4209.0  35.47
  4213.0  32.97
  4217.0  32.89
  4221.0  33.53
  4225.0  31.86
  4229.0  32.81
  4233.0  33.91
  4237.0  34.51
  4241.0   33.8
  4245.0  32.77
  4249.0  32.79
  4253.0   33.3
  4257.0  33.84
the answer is -0.05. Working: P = 32.97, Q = 34.69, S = 0.84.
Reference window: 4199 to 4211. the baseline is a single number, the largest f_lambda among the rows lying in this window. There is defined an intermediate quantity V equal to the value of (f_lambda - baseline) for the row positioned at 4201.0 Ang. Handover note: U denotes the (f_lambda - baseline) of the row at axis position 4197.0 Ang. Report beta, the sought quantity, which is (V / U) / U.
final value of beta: -1.93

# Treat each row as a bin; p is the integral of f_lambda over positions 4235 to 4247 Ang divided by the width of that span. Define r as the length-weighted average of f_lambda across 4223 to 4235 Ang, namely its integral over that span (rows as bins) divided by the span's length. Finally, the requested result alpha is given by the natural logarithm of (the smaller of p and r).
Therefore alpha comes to 3.492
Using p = 33.7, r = 32.9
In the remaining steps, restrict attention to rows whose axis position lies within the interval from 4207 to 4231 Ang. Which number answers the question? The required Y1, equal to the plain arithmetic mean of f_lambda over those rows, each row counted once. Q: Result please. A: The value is 33.3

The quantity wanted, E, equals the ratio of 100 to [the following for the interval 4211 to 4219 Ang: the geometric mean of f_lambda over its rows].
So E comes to 3.04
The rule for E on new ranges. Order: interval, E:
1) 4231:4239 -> 2.92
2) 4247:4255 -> 3.03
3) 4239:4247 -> 3.00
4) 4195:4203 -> 2.92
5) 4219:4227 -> 3.06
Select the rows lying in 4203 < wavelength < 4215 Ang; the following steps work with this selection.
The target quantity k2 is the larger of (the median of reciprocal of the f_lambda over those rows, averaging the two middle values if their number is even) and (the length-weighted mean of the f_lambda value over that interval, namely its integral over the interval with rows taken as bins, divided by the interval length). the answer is 34.7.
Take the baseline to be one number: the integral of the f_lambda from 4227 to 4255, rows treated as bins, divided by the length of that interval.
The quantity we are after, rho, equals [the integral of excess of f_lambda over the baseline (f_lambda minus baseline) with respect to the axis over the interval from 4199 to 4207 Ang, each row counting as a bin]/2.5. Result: 4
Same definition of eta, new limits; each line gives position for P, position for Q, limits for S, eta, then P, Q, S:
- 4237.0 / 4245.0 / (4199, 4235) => 0.12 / 34.51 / 32.77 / 1.12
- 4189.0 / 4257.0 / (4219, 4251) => 0.03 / 34.99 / 33.84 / 0.87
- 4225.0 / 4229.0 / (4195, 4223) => 0.02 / 31.86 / 32.81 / 1.02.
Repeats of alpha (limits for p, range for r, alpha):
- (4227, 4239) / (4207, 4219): 3.519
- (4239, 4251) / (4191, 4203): 3.500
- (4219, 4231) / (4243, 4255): 3.488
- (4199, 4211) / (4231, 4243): 3.529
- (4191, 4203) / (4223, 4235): 3.492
